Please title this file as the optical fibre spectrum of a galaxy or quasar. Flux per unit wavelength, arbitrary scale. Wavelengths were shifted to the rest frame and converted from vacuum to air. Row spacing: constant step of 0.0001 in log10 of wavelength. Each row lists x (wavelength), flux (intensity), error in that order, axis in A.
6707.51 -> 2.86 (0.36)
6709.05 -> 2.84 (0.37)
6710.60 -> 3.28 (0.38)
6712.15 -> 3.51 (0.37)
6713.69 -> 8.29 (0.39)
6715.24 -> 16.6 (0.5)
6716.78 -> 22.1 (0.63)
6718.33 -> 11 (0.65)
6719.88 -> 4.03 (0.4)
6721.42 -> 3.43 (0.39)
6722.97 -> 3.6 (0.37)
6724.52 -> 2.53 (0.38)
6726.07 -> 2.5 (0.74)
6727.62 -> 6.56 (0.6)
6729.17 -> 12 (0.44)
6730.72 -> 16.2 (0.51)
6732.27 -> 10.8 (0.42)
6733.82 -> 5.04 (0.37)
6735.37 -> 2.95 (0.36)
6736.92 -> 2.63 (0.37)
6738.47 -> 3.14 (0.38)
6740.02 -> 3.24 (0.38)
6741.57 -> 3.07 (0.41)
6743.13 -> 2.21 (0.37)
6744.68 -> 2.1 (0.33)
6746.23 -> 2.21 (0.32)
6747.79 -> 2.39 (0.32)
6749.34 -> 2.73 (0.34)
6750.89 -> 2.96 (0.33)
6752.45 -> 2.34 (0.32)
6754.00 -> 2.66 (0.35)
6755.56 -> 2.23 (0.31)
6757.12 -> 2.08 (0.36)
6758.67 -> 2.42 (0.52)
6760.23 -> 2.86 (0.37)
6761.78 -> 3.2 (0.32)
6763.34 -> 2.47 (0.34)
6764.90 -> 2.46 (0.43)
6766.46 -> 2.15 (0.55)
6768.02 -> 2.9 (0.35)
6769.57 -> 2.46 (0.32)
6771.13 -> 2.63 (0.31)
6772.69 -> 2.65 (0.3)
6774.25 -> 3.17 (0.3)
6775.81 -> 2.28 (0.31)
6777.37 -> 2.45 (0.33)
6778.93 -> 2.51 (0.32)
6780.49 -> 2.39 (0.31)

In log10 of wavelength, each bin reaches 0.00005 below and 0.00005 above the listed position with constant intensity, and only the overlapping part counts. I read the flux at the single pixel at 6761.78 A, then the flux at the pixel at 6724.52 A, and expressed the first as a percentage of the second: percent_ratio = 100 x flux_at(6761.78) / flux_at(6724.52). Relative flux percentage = 126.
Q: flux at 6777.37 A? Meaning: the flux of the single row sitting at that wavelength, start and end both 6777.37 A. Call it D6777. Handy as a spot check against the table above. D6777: 2.45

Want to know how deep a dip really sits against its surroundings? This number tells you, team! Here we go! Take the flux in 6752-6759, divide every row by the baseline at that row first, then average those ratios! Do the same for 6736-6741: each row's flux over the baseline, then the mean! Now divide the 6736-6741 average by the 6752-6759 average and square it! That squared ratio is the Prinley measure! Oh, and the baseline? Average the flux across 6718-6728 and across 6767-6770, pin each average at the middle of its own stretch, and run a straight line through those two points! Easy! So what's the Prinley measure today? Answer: 1.1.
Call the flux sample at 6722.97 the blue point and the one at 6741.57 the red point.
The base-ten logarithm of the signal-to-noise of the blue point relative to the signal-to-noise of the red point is 0.11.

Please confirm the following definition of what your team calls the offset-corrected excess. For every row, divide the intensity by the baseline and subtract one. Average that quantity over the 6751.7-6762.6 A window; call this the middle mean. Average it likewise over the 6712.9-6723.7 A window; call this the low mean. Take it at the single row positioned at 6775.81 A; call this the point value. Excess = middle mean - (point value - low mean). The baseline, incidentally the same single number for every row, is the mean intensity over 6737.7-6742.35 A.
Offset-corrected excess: 2.2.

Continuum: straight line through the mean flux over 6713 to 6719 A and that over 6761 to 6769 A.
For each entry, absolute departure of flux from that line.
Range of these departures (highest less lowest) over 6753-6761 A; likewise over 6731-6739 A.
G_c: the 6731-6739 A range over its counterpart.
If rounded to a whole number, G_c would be 4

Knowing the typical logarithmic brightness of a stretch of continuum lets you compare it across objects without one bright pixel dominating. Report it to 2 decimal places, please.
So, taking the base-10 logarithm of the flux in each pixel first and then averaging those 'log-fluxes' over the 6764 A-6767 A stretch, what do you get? 0.36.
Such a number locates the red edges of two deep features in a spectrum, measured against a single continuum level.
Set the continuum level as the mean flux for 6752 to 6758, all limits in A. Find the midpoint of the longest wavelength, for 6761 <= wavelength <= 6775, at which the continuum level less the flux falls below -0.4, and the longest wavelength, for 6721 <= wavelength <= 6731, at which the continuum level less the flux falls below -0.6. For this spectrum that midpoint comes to 6752.5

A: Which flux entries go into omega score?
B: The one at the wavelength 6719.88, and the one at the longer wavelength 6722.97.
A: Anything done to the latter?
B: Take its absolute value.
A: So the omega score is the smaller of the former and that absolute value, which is 3.6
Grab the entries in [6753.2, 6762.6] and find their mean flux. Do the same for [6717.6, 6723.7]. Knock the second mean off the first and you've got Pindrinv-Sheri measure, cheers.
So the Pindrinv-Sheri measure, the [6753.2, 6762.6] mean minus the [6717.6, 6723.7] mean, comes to -3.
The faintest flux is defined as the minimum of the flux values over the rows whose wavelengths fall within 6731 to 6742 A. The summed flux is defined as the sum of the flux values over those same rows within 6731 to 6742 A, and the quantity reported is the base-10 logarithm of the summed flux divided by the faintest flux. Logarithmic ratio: 1.07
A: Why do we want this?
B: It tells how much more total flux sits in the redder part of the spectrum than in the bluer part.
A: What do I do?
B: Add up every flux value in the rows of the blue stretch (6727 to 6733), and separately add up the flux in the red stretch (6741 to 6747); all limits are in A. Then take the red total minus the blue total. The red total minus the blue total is -36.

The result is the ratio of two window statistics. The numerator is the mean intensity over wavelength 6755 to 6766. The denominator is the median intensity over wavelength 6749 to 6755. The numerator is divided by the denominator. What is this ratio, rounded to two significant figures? 0.94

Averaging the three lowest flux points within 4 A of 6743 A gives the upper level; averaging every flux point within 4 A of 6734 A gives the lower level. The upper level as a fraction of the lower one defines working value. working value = 0.3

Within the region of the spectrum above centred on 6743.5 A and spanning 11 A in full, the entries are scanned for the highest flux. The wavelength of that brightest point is 6740.02 A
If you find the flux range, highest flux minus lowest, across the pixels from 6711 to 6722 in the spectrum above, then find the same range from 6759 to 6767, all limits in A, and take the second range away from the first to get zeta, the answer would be 18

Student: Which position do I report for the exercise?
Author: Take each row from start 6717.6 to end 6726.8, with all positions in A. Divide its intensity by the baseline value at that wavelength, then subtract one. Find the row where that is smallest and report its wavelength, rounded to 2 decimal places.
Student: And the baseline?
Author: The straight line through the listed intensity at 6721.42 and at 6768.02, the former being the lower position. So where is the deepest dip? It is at 6726.07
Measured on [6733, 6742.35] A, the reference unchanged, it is 6736.92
